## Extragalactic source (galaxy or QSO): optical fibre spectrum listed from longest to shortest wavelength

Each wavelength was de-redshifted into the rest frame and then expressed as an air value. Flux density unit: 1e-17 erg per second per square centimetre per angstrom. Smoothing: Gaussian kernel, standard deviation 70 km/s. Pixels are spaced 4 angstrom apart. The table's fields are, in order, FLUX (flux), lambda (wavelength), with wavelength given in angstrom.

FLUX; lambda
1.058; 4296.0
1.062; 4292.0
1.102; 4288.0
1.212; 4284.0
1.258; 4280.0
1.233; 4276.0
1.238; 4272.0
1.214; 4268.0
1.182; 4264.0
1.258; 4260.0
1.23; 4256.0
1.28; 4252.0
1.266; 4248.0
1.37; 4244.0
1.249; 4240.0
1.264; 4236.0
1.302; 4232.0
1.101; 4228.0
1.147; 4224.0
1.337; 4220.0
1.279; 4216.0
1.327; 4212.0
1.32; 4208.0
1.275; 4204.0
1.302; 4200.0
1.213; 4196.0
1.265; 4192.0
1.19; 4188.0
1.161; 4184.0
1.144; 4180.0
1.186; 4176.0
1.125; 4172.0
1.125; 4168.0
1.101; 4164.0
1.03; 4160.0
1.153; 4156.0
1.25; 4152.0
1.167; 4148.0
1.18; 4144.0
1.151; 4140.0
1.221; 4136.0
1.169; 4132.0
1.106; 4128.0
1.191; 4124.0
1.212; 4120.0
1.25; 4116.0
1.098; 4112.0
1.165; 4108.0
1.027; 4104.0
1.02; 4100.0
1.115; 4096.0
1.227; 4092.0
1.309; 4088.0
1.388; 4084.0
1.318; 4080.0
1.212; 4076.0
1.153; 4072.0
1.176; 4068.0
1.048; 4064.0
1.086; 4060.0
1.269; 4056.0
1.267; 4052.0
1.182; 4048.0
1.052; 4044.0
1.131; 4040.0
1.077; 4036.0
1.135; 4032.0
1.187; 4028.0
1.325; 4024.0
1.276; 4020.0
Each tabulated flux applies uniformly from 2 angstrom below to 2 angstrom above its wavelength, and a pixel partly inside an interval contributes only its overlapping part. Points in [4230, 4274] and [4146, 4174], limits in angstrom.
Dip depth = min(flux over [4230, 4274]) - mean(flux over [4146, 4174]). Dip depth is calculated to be 0.05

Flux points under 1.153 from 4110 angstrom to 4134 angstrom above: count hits 2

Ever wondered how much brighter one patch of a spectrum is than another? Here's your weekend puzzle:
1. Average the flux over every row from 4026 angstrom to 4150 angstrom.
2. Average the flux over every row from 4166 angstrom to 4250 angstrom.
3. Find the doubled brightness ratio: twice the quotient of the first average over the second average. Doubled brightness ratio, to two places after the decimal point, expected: 1.89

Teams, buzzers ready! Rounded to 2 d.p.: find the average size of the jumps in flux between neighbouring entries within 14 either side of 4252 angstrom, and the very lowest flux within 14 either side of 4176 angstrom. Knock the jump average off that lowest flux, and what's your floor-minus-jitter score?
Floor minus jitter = 1.04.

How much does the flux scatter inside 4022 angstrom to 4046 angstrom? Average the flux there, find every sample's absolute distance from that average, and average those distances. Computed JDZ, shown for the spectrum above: 0.070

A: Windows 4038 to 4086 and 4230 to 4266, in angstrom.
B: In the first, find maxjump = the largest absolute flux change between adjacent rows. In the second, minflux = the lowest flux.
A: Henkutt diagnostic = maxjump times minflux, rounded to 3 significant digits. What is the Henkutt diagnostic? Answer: 0.216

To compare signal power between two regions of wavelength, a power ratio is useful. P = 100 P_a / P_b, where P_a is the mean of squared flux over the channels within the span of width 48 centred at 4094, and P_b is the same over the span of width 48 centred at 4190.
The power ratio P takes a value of 96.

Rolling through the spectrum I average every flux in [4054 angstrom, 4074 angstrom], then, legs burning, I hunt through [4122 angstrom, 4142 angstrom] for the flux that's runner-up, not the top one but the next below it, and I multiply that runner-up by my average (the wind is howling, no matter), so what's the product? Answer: 1.365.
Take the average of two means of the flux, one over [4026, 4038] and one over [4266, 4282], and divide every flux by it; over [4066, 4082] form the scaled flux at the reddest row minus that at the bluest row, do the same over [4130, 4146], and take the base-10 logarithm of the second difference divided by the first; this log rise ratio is -1.1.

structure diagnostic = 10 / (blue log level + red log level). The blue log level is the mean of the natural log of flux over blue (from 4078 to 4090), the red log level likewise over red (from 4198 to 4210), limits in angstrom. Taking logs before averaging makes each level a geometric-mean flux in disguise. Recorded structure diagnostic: 18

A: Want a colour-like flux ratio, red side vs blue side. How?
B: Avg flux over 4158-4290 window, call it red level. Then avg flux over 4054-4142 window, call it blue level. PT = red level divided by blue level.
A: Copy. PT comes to 1.04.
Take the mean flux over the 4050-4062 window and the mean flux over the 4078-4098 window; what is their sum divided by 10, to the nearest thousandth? 0.248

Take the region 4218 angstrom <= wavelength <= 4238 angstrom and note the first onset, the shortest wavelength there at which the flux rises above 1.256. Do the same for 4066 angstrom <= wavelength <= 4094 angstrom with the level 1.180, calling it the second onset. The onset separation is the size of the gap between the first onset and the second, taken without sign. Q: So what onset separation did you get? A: 144 angstrom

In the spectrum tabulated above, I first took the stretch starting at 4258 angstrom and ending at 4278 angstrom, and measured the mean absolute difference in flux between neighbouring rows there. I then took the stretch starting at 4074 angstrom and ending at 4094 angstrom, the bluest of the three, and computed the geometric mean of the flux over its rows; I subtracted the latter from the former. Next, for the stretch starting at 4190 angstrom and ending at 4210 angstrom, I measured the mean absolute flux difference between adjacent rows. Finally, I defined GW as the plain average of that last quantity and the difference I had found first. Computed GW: -0.60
